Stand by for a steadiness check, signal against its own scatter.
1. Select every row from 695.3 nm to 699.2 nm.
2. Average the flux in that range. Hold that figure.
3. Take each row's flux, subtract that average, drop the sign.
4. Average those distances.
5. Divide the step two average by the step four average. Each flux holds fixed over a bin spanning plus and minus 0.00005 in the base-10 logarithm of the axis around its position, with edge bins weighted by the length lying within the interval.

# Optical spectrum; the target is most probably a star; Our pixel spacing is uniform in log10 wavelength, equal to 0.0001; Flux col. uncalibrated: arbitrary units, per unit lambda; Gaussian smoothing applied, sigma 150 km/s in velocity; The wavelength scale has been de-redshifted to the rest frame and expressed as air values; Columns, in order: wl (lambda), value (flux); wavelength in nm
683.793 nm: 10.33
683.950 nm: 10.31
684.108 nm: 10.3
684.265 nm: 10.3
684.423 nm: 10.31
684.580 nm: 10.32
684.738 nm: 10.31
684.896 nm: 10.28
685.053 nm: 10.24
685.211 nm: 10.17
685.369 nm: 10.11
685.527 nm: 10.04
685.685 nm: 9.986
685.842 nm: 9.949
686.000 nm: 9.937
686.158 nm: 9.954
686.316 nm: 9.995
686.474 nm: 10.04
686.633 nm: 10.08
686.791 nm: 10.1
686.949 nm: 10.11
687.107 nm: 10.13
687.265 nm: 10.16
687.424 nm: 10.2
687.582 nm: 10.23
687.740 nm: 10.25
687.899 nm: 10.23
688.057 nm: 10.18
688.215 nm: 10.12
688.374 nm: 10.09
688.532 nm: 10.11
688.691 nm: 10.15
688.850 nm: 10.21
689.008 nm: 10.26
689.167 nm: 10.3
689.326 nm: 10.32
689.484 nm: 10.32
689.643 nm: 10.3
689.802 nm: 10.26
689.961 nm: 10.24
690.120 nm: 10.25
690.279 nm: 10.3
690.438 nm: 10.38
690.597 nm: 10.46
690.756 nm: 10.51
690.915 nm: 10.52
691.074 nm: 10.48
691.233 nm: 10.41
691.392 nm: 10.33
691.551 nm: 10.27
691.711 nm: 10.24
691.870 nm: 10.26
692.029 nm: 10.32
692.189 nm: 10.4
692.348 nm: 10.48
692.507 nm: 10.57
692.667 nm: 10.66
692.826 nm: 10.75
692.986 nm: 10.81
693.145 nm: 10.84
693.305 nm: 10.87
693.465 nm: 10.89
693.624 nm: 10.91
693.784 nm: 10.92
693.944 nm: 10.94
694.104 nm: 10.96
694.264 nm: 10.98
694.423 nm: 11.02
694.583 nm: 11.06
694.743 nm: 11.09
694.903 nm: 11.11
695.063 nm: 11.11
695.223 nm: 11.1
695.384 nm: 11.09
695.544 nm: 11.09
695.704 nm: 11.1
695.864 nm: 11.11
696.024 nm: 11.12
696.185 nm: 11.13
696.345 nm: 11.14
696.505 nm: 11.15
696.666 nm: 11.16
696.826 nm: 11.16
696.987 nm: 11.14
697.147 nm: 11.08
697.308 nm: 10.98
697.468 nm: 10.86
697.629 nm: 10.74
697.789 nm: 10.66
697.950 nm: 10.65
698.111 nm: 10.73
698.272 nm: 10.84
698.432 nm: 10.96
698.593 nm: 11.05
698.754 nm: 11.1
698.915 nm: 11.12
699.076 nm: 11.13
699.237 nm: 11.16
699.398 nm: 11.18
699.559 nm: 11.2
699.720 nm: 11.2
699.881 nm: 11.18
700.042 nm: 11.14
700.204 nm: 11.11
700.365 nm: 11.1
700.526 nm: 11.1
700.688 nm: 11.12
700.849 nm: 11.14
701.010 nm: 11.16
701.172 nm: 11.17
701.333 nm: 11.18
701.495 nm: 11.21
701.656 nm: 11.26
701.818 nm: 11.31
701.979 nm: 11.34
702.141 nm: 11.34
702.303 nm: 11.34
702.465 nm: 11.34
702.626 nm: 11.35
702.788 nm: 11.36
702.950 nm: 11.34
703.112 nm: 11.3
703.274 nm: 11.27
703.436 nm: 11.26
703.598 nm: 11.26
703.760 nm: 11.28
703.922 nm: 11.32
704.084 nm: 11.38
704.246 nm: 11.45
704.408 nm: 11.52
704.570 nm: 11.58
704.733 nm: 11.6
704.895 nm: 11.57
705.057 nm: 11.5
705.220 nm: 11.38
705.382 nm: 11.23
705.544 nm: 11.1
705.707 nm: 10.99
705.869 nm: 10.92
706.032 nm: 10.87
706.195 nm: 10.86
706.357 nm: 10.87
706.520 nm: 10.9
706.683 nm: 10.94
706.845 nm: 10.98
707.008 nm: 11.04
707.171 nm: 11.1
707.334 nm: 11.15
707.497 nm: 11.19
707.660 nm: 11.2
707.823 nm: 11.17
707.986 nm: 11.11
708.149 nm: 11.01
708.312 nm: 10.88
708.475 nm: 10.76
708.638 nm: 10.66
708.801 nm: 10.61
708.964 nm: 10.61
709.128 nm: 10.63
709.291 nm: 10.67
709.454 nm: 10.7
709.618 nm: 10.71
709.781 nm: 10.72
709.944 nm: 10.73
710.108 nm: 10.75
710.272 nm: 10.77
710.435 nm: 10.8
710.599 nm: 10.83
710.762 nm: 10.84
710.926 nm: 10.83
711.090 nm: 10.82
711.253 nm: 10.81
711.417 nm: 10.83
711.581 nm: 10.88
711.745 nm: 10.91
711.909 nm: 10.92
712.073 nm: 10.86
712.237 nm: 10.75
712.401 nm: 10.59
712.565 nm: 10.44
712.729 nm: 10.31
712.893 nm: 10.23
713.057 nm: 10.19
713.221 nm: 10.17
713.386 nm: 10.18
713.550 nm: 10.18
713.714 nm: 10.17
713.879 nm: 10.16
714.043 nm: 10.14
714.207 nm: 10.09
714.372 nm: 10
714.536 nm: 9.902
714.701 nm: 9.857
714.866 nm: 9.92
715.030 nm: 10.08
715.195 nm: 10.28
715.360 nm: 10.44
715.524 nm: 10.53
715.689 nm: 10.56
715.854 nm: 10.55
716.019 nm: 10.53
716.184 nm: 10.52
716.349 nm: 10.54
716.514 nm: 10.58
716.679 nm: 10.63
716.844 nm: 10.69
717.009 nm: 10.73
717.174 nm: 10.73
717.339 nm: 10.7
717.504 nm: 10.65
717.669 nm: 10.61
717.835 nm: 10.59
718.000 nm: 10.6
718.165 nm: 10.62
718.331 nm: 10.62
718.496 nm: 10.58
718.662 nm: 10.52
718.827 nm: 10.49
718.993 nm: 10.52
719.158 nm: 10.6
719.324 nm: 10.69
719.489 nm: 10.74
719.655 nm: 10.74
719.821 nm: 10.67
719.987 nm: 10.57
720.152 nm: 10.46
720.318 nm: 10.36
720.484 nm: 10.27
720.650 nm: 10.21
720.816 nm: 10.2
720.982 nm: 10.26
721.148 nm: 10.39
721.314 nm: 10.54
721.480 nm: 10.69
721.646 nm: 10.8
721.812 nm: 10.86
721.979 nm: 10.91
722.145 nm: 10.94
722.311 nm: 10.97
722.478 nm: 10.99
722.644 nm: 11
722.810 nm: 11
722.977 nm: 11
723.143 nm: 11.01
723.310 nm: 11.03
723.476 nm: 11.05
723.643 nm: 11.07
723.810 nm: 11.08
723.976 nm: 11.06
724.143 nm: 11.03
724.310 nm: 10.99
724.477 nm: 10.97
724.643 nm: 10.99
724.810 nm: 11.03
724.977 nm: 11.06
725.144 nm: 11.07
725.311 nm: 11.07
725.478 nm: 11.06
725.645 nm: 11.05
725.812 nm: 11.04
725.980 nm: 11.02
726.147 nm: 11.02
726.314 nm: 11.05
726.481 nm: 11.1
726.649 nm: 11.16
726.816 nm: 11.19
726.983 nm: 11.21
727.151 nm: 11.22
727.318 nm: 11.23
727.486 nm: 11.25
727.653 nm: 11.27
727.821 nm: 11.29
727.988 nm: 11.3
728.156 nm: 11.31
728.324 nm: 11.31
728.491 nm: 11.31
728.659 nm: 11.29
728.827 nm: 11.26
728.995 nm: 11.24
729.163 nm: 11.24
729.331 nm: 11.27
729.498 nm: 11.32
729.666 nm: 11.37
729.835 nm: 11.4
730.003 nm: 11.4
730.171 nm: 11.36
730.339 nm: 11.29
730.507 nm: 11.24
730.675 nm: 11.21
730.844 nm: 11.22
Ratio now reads 79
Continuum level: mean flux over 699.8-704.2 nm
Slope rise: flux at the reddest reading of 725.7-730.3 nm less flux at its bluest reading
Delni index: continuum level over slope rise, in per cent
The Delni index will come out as 3515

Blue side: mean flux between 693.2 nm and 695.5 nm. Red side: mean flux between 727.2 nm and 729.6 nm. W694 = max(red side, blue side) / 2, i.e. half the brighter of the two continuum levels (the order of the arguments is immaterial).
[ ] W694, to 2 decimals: 5.64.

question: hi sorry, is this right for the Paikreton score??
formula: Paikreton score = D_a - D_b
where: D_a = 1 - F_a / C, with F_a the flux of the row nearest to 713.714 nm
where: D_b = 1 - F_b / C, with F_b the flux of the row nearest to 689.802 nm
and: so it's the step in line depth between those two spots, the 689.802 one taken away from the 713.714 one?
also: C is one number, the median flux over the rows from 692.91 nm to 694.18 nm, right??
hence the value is 0.008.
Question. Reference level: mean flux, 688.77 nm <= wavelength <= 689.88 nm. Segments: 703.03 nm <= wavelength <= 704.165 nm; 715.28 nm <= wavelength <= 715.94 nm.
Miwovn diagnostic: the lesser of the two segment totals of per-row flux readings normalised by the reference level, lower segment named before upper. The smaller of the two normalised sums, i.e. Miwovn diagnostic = 4.1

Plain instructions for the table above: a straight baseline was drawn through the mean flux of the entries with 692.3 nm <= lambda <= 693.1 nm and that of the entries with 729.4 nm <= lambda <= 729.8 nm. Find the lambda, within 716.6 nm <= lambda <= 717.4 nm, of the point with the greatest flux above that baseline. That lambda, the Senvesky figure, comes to 717.009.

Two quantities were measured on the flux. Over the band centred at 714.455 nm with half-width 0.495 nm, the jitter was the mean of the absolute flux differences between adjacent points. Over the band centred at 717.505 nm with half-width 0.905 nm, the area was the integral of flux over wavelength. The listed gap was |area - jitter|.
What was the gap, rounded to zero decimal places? 19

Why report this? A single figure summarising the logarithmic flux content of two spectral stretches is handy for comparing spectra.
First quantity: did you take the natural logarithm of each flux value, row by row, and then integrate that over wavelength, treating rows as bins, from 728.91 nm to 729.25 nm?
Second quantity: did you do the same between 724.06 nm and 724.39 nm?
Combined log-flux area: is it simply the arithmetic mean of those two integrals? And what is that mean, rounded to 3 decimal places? 0.806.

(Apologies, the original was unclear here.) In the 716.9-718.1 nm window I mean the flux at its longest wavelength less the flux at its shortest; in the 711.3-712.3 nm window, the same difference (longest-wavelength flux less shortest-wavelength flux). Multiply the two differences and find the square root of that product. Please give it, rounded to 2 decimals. 0.10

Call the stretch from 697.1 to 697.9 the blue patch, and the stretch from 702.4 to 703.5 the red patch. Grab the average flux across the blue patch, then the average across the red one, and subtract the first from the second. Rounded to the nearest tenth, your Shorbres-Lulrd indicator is 0.5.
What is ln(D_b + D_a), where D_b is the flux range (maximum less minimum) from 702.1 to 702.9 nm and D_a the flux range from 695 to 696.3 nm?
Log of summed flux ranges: -2.8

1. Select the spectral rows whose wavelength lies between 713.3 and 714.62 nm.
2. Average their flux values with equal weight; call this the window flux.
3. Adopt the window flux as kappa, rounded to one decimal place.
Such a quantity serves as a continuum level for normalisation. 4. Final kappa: 10.1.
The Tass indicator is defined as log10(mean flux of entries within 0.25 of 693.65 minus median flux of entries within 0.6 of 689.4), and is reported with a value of -0.20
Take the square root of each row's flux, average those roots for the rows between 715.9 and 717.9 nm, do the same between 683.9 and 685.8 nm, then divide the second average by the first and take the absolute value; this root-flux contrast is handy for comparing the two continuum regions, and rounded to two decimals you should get 0.98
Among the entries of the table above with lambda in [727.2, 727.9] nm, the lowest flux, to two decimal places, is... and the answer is 11.23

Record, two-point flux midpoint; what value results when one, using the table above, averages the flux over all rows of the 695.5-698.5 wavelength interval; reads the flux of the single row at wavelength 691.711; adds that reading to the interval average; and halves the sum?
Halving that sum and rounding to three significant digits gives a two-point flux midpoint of 10.6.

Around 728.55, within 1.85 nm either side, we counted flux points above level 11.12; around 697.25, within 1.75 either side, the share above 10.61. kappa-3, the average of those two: 11.5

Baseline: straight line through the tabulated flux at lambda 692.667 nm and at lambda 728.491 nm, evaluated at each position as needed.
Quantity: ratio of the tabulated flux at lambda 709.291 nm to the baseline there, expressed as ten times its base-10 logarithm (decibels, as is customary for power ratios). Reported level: -0.12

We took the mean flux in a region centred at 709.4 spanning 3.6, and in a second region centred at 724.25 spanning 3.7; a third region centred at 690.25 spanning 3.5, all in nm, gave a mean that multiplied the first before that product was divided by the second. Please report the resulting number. 10.11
